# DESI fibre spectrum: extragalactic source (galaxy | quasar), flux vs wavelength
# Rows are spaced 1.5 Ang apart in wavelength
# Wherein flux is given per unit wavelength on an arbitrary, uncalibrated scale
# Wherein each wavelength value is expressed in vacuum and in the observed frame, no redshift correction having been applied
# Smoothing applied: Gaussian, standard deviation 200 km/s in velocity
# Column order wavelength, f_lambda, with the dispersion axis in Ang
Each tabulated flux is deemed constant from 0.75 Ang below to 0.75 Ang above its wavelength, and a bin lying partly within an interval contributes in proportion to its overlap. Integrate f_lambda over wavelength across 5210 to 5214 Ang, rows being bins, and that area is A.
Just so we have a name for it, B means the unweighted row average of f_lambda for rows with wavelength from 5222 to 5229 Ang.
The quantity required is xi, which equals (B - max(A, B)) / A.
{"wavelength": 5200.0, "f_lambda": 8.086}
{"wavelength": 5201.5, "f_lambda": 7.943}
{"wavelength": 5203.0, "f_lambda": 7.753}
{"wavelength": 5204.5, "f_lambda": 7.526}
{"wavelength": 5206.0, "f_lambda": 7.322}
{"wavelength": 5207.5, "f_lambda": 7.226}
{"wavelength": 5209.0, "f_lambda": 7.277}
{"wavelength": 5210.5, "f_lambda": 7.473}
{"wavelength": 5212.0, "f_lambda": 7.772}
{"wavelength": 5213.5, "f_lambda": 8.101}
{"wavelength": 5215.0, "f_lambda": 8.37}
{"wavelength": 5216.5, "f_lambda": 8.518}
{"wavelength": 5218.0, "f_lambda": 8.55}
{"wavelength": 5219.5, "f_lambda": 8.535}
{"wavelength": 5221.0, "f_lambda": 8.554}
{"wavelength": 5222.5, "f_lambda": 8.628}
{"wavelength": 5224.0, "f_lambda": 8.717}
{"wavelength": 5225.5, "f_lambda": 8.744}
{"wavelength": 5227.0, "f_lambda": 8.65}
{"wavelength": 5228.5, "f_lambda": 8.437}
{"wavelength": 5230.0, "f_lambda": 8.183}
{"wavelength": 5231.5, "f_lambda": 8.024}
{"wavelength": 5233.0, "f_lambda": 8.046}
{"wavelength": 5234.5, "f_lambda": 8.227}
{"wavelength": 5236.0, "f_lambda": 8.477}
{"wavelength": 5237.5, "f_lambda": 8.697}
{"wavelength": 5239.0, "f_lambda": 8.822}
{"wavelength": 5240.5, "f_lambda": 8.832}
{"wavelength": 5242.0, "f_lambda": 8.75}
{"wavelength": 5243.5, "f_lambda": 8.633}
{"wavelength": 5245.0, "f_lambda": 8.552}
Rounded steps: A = 31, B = 8.6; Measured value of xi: -0.72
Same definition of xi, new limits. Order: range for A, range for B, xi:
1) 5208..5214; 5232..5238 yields -0.82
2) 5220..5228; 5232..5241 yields -0.88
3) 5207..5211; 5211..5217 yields -0.72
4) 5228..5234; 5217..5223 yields -0.83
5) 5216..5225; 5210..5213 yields -0.90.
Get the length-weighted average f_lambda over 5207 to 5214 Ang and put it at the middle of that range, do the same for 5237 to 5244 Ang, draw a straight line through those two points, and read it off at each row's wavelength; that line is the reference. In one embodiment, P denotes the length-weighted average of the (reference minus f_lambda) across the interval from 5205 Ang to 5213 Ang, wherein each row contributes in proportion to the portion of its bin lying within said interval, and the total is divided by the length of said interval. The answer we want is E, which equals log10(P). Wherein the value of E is -1.2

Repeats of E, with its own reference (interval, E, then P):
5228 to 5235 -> -0.7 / 0.223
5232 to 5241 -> -1.0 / 0.100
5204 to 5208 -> -1.5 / 0.029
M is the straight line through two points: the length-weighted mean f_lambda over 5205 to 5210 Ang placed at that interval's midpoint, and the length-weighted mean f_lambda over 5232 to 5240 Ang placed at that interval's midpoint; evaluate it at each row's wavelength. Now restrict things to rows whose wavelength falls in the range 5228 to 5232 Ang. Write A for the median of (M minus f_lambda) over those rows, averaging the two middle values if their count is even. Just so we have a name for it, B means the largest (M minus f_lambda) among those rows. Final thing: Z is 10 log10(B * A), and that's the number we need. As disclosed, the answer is -22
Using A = 0.0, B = 0.2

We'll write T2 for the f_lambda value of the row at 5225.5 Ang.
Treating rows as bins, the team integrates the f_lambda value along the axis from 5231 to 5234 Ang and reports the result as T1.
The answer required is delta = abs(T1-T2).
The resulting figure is 15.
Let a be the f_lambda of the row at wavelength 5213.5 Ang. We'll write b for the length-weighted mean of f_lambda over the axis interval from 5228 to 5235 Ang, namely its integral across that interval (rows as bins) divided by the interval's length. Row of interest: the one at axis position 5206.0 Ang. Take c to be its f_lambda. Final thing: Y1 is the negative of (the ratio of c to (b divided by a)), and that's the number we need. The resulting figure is -7.3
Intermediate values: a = 8.101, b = 8.17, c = 7.322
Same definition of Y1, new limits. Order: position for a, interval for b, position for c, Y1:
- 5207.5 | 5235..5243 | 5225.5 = -7.3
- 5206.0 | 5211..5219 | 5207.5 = -6.4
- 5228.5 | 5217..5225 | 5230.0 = -8.0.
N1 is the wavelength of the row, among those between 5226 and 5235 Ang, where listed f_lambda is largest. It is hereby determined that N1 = 5227.0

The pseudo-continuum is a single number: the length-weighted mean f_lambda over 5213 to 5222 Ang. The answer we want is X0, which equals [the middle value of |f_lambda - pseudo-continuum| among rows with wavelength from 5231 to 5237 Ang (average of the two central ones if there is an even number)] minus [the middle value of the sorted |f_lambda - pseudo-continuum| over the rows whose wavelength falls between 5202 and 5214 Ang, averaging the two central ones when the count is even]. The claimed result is -0.6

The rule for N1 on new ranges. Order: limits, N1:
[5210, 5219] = 5218.0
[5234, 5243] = 5240.5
